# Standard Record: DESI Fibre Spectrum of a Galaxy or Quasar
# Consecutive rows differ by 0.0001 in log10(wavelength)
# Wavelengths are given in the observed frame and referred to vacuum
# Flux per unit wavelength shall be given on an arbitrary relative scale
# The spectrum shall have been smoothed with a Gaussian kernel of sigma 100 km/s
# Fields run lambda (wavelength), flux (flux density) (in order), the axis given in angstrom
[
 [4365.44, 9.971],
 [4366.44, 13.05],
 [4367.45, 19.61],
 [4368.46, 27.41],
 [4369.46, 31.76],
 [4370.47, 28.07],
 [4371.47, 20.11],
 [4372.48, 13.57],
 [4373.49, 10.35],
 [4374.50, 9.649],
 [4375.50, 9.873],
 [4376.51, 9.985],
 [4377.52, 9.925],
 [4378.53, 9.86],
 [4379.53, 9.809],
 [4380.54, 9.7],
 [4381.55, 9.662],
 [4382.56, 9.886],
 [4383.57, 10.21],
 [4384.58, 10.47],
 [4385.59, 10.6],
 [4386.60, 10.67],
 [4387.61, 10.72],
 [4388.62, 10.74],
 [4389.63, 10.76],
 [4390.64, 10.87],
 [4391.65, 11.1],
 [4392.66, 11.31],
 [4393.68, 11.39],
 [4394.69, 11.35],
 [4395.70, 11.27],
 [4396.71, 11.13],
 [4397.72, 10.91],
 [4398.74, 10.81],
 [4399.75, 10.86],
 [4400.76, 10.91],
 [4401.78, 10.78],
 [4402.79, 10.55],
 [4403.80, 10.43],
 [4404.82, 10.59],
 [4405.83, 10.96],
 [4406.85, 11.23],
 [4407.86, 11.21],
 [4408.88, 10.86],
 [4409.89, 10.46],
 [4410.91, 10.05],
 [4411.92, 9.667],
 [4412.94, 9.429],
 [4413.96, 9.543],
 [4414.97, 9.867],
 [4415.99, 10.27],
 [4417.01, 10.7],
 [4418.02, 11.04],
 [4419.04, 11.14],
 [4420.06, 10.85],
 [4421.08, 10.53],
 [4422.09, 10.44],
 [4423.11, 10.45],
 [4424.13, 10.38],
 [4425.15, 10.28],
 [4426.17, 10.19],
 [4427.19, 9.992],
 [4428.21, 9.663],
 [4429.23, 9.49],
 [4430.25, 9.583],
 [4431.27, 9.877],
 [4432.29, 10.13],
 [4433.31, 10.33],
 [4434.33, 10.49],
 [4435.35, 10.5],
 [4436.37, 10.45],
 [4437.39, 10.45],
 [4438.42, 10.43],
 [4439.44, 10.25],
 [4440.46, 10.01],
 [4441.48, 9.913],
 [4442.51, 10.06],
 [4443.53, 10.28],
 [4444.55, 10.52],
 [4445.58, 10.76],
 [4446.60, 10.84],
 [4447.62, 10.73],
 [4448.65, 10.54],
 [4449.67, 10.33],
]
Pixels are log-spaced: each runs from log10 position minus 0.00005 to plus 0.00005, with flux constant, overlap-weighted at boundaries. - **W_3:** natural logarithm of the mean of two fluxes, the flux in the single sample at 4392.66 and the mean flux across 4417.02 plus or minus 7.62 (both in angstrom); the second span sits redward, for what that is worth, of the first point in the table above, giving 2.38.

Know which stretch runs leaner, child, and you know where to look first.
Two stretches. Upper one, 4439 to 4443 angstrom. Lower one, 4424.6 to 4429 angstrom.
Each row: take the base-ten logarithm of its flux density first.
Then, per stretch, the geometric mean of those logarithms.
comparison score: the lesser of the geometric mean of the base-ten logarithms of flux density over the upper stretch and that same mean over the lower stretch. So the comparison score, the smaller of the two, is 1.00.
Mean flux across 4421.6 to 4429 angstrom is 10.2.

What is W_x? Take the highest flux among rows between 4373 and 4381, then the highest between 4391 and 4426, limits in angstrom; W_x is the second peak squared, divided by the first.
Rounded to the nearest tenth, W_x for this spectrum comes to 12.5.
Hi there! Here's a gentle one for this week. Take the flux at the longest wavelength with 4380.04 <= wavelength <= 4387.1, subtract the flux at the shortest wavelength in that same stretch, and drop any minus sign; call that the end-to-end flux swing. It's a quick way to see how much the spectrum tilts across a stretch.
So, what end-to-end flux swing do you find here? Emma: 1.0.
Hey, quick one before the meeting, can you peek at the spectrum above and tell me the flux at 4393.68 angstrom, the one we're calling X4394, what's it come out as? 11.39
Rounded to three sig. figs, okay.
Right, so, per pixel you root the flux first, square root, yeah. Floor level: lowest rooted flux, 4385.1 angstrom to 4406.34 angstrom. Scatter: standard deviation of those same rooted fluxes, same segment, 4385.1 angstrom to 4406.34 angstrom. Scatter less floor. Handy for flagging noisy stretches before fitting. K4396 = -3.19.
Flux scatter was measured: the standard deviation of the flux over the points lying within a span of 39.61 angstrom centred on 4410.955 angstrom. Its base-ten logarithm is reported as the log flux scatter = -0.2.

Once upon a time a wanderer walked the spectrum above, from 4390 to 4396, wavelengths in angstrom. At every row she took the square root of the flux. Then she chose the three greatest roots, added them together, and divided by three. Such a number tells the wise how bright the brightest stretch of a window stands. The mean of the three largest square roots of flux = 3.37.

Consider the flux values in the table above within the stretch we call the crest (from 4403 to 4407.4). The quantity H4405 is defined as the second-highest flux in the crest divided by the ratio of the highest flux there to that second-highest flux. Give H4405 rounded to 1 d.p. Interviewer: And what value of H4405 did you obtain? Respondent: 10.7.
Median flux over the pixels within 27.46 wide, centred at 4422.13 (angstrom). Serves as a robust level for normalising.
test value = 10.3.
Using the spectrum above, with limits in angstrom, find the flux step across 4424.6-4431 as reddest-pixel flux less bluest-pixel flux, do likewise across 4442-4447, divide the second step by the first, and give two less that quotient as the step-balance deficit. 3.1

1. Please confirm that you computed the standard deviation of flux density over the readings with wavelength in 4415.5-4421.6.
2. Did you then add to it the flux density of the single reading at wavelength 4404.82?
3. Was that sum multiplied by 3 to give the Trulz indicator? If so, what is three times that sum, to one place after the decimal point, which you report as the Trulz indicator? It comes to 32.7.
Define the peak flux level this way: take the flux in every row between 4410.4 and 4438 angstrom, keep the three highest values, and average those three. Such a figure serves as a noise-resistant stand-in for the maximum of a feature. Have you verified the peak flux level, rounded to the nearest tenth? 11.0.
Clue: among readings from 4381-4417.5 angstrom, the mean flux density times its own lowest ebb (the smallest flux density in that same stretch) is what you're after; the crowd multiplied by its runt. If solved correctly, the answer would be 100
